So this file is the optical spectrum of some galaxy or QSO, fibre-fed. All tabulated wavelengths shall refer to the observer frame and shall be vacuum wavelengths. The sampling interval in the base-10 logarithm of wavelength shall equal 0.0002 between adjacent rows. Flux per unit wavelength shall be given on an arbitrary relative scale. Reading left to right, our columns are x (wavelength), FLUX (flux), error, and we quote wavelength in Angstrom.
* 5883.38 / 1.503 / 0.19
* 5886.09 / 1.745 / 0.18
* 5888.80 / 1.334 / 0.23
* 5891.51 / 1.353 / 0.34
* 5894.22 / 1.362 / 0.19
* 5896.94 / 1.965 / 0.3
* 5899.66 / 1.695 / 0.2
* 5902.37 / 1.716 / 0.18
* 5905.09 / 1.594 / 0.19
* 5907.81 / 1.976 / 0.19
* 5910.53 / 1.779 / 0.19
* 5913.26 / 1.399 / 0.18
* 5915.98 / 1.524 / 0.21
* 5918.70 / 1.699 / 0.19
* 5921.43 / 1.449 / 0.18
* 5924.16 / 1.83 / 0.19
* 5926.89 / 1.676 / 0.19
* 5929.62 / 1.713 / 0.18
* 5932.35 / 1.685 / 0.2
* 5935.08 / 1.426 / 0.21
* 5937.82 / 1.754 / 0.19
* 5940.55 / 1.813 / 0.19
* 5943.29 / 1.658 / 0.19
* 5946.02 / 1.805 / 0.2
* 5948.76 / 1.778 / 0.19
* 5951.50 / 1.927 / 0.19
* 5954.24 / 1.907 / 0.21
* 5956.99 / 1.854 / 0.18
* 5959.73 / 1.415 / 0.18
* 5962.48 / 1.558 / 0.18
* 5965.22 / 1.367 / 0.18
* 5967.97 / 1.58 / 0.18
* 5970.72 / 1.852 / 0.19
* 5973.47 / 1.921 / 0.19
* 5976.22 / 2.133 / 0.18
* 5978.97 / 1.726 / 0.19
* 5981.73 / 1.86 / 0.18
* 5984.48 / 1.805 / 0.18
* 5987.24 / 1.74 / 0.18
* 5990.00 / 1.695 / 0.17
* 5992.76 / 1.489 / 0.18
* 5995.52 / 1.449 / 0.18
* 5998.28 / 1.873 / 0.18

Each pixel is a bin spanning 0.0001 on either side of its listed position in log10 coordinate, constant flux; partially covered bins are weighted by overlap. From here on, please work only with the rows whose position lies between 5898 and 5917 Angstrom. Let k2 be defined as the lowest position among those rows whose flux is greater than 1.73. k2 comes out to 5907.81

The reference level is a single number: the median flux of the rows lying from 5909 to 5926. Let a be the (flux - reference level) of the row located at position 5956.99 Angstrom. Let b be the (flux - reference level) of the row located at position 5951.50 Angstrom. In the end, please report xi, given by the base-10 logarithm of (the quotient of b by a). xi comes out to 0.11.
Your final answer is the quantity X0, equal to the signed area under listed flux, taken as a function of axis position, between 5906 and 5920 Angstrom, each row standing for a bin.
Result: 23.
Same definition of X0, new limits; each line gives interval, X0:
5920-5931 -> 18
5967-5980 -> 24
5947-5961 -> 25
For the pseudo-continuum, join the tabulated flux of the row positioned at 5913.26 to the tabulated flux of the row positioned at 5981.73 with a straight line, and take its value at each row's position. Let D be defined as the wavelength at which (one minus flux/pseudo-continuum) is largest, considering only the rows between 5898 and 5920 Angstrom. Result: 5913.26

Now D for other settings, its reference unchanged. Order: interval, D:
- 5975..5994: 5992.76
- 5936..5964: 5959.73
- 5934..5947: 5935.08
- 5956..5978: 5965.22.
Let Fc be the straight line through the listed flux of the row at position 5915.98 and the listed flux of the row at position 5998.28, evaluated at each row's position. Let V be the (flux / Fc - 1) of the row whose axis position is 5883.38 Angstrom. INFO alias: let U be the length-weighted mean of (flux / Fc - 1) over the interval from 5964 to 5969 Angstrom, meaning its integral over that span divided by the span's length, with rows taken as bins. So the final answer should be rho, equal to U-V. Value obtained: -0.24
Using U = -0.15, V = 0.08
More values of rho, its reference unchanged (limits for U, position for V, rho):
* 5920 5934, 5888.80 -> 0.11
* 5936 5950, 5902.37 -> -0.10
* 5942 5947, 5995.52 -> 0.27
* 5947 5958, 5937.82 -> 0.03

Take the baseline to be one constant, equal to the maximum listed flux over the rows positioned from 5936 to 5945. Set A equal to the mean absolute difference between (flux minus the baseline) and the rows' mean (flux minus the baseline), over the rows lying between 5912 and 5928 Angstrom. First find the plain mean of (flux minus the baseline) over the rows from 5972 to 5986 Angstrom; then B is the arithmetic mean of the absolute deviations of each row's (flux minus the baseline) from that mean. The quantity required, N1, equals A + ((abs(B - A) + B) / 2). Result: 0.21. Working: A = 0.14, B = 0.11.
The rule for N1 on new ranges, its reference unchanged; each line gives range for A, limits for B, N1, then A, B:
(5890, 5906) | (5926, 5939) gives 0.27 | 0.18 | 0.09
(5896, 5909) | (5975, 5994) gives 0.22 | 0.15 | 0.13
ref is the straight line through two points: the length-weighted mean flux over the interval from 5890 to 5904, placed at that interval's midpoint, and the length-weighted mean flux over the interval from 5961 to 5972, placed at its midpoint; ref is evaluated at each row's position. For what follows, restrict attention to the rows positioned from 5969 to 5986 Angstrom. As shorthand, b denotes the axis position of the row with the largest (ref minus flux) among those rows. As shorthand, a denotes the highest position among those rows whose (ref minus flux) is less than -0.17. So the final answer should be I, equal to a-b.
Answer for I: 5.5 Angstrom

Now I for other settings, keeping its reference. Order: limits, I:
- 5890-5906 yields 5.4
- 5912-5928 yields 10.9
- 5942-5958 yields 13.7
